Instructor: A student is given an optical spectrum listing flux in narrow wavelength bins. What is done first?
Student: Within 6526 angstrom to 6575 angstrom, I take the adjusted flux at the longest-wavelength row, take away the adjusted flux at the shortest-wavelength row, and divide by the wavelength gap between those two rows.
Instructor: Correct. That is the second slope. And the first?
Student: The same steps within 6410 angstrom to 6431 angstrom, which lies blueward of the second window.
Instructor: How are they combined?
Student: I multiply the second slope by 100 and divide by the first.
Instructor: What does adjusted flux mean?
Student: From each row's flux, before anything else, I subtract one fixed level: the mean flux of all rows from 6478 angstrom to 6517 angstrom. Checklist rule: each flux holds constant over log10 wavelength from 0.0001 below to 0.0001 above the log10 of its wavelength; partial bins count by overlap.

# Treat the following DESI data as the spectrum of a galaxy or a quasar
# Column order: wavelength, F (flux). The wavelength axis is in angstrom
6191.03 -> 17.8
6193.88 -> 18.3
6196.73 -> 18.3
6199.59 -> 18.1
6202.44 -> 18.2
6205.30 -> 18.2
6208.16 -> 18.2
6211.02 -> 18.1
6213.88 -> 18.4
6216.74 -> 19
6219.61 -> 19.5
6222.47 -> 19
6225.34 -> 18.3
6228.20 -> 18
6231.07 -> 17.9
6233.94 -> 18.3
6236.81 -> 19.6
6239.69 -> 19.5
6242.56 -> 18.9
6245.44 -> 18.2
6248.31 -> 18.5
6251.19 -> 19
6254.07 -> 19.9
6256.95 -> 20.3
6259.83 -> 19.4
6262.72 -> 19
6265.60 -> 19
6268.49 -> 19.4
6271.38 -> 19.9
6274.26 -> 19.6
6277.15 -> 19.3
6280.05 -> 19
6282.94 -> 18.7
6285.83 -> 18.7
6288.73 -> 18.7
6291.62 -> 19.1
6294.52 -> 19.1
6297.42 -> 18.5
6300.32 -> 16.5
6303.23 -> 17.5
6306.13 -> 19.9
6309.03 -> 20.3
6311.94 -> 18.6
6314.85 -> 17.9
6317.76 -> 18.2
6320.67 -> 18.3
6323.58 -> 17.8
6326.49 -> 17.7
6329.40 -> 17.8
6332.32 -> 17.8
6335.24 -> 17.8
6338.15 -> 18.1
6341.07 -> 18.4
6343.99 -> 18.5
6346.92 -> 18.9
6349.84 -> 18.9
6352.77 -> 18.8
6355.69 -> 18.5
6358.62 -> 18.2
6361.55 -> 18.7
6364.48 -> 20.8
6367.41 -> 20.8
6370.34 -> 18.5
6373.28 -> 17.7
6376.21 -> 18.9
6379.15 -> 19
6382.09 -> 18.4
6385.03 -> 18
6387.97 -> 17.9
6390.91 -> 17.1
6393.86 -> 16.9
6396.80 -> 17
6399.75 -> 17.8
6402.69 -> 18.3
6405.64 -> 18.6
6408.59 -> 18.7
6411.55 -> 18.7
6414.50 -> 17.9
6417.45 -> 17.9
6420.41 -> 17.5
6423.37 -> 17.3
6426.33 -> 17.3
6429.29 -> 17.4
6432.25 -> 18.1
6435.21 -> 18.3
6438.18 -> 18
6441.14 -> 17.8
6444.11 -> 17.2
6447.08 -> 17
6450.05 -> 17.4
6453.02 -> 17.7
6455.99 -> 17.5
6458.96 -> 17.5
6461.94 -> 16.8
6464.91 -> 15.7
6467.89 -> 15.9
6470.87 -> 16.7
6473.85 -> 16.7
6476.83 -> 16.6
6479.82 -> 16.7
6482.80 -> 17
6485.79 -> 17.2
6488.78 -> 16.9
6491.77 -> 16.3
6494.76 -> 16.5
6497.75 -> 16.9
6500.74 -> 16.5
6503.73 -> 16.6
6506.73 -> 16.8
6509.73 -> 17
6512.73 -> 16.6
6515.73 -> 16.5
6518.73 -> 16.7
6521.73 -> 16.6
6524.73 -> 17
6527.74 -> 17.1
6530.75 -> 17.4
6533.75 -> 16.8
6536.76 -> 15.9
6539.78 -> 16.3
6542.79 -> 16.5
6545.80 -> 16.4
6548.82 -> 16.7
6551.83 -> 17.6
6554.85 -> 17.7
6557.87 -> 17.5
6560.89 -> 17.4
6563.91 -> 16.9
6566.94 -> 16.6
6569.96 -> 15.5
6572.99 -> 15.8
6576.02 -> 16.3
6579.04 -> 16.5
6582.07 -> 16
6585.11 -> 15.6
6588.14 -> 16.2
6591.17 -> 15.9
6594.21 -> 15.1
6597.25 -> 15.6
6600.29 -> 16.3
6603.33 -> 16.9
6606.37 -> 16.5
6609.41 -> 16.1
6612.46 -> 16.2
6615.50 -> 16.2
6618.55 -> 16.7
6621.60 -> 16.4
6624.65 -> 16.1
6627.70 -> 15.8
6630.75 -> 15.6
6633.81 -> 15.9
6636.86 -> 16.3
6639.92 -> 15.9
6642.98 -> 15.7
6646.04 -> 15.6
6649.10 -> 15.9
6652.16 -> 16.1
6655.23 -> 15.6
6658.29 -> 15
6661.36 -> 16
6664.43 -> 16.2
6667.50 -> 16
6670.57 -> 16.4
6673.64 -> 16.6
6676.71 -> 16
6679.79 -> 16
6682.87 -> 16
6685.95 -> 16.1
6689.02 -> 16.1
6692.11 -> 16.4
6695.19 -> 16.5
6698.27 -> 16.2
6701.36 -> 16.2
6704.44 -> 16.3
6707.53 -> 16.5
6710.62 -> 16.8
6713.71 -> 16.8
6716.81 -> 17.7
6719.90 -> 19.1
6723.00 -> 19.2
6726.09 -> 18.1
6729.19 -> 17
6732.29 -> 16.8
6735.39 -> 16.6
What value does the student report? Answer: 39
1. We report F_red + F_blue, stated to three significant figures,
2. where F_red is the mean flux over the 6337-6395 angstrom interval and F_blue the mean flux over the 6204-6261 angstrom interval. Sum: 37.4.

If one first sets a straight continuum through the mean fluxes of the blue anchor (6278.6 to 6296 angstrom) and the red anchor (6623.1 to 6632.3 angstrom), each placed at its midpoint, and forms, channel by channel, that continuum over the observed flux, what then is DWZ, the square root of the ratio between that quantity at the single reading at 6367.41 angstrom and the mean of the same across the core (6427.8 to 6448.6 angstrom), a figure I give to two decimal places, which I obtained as 0.94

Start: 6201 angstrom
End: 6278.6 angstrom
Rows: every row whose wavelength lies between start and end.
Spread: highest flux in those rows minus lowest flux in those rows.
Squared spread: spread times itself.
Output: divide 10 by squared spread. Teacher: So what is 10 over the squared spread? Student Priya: 1.7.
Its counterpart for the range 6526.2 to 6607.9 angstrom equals 1.5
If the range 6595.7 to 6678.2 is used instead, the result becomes 2.8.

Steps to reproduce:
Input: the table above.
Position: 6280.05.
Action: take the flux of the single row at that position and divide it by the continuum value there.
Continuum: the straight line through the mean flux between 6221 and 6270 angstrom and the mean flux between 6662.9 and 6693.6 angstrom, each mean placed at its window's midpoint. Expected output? 1.01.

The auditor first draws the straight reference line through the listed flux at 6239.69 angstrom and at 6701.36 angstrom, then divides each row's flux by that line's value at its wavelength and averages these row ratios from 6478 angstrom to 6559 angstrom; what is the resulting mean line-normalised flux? 0.960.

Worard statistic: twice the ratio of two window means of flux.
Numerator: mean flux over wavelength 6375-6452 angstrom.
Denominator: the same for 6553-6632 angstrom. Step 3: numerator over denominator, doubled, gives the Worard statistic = 2.19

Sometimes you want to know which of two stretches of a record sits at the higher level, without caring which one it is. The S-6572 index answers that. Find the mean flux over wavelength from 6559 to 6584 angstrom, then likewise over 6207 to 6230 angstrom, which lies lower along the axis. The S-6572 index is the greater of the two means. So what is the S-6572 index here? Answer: 18.6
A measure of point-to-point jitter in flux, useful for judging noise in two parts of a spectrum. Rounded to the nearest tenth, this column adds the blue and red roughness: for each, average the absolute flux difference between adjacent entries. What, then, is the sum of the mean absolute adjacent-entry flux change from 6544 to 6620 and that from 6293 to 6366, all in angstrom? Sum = 1.0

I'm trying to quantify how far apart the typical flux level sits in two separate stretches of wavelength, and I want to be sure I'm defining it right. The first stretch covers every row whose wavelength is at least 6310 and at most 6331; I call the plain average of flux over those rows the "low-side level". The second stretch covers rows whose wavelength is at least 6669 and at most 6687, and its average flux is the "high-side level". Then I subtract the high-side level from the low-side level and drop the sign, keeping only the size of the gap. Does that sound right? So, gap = 1.9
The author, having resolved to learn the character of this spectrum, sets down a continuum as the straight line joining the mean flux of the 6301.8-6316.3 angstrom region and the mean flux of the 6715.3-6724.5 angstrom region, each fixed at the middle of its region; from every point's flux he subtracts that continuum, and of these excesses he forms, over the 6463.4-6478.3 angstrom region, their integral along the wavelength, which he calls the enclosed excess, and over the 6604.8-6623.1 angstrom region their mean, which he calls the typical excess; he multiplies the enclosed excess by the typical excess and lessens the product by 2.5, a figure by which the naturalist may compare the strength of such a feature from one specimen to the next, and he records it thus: 84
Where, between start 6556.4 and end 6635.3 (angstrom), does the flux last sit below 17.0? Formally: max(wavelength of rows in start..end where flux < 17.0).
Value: 6633.81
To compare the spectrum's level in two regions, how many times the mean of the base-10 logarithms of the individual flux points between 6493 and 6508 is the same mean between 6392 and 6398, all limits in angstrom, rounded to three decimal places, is 0.994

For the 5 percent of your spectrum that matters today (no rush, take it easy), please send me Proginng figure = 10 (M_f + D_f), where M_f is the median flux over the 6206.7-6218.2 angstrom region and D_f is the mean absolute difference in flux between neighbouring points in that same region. 186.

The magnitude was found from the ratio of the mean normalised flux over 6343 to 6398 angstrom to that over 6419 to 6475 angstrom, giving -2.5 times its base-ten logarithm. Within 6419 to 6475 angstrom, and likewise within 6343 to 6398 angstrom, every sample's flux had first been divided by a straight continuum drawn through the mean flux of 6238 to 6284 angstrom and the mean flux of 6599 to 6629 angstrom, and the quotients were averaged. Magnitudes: -0.04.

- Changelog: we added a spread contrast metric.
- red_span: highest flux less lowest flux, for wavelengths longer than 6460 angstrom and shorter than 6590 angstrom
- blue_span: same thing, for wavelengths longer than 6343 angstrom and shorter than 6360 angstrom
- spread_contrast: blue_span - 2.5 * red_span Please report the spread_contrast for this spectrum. -4.8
